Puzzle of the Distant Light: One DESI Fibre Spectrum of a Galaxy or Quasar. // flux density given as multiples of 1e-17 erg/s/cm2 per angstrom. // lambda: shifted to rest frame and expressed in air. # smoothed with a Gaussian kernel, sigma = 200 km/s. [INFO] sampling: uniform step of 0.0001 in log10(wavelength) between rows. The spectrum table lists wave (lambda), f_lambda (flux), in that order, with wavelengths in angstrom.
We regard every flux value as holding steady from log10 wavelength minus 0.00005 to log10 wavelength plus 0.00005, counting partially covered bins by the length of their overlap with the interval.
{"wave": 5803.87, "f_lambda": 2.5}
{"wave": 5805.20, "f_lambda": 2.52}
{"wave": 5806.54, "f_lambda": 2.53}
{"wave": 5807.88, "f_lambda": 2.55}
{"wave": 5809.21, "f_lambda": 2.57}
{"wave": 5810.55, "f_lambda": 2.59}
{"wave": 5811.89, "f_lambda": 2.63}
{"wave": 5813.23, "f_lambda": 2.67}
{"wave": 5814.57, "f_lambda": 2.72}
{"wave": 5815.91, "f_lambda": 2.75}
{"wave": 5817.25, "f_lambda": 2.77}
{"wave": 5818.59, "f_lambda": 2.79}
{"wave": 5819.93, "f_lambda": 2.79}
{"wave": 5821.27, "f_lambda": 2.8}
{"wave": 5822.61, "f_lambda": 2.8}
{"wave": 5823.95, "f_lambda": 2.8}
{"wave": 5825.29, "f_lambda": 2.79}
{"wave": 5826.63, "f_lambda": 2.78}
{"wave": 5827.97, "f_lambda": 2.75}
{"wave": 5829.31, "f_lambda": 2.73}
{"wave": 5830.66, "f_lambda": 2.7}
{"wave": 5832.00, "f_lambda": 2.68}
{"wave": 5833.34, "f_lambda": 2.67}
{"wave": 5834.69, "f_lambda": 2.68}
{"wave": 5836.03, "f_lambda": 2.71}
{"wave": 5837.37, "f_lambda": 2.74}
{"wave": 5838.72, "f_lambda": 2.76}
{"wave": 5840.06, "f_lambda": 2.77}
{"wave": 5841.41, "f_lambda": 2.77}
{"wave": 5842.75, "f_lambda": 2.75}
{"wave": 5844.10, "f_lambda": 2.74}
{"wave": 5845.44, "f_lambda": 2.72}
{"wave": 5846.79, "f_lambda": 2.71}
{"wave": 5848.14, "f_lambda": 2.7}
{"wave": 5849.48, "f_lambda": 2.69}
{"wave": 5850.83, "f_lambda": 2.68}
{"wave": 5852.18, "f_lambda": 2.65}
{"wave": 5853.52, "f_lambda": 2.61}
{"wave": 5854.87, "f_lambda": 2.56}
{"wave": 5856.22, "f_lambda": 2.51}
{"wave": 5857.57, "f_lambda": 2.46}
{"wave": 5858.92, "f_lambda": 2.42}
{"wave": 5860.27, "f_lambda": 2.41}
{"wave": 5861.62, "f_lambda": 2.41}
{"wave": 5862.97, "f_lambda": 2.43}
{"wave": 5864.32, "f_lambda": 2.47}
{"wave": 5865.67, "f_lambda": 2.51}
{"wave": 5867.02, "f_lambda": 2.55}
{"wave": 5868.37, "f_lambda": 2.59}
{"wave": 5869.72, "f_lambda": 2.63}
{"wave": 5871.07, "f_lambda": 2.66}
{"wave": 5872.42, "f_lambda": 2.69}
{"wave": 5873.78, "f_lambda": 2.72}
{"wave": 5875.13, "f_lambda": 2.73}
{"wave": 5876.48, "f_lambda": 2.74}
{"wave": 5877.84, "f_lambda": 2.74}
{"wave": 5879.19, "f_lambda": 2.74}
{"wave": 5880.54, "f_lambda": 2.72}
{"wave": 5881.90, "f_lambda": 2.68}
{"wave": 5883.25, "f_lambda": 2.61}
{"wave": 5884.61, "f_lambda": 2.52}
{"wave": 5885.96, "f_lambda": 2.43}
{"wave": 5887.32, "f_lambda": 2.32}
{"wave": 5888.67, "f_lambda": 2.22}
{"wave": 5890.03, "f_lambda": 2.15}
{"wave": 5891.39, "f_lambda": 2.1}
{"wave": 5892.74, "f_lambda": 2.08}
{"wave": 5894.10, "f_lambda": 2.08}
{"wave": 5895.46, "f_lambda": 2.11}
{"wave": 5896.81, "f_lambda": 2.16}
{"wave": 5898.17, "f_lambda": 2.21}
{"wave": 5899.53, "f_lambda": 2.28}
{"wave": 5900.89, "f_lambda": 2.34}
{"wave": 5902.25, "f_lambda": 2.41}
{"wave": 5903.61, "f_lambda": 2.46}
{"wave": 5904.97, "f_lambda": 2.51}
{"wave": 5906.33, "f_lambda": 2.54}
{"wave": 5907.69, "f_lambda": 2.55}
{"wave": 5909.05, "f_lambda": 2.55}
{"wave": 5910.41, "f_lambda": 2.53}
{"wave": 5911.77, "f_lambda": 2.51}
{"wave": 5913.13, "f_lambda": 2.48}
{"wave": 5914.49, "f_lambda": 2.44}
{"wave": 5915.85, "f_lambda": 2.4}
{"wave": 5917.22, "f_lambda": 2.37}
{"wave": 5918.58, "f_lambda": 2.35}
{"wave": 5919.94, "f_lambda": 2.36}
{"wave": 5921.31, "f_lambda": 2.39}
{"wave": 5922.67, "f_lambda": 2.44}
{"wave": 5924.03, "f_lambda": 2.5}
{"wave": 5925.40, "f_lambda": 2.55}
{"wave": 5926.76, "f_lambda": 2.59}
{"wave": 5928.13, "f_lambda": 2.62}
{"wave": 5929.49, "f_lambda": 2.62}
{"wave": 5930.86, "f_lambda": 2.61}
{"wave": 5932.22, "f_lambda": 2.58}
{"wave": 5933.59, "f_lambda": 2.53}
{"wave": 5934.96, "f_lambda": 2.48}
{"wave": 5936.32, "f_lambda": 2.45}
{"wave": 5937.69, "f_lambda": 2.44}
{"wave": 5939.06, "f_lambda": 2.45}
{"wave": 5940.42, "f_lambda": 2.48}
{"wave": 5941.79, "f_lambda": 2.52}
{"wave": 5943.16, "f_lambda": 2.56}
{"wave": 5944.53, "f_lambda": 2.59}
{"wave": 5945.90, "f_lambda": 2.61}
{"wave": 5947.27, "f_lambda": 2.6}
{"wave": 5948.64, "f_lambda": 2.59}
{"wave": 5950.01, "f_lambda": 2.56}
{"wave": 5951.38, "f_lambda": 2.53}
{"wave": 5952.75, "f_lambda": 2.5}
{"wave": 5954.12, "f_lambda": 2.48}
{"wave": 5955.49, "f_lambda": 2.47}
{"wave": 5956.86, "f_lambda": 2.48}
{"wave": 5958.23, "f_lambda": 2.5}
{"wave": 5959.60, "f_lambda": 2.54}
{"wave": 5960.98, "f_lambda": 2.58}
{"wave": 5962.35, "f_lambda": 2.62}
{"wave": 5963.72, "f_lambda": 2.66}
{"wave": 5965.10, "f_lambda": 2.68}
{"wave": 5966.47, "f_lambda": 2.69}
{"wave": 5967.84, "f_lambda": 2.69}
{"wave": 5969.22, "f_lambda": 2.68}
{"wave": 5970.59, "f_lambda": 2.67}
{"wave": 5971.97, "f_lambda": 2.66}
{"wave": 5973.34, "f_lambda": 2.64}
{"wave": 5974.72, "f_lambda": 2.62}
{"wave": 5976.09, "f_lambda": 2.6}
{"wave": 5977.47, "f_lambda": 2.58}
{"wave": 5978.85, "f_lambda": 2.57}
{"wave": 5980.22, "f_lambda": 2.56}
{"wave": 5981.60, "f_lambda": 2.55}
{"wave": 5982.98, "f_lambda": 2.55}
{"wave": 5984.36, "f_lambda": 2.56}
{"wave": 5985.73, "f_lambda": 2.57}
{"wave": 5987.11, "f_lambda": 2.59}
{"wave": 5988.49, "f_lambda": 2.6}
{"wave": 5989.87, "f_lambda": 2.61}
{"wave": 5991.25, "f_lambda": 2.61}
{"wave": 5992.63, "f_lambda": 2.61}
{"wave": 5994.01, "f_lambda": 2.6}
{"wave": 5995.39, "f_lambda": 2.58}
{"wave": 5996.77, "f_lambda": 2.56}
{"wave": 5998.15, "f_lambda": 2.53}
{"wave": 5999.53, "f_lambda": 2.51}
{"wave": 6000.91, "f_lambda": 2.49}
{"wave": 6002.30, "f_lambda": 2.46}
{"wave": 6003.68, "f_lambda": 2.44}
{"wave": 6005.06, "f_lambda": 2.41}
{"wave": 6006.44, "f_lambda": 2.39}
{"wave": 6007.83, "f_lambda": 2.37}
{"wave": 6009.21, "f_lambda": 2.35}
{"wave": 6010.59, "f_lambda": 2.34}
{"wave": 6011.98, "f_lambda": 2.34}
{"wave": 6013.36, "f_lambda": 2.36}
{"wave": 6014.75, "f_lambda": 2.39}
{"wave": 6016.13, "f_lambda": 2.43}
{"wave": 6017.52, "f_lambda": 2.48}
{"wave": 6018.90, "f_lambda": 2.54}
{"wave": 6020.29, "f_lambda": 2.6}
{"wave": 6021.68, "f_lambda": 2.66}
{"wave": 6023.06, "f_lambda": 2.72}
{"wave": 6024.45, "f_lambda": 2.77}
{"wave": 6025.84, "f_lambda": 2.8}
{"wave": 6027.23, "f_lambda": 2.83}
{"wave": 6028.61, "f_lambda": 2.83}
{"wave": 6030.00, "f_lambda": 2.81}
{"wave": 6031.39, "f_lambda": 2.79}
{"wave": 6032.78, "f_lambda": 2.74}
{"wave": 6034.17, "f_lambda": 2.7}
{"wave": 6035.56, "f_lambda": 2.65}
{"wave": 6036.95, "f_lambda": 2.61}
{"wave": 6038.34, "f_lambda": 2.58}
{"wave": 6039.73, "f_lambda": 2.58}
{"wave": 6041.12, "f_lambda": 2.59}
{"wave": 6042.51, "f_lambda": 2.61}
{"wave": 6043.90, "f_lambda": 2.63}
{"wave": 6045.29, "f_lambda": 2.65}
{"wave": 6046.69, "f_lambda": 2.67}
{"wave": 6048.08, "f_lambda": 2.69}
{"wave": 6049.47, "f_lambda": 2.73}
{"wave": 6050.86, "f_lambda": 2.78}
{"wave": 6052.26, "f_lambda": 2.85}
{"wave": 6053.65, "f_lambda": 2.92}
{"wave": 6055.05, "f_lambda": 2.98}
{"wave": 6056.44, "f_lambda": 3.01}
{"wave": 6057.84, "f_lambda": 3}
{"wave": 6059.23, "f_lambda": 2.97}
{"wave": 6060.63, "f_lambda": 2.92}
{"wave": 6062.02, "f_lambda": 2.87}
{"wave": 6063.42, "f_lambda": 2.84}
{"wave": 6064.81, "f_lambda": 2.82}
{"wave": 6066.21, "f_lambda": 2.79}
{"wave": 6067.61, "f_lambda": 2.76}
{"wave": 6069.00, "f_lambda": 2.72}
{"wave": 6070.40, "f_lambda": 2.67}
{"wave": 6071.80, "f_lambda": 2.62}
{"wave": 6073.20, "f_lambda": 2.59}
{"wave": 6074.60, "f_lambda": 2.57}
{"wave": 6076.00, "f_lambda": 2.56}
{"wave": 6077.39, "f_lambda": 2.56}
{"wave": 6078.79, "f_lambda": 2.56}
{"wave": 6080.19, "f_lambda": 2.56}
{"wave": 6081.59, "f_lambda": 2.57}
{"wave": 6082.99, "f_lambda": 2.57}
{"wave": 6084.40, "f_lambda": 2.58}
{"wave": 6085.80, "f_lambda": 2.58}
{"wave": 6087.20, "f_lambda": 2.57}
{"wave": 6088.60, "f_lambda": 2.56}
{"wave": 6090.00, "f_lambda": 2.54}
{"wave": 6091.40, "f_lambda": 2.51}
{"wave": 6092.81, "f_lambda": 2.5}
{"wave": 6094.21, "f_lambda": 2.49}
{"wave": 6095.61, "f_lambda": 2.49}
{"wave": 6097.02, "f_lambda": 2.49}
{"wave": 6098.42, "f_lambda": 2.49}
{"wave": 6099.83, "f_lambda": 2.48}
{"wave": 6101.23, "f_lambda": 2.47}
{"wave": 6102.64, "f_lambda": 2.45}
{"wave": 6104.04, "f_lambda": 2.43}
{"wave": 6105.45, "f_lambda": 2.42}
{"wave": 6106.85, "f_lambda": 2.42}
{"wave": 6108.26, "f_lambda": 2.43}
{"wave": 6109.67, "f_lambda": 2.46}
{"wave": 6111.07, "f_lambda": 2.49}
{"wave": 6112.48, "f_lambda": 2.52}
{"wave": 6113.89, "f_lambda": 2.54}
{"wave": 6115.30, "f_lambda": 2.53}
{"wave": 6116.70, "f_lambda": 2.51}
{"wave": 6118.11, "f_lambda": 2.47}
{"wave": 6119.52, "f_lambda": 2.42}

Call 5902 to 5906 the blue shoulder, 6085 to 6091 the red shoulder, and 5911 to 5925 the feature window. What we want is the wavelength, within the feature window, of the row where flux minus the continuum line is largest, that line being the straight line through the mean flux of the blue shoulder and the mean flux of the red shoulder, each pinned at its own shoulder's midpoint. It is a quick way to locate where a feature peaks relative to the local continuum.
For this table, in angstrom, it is 5911.77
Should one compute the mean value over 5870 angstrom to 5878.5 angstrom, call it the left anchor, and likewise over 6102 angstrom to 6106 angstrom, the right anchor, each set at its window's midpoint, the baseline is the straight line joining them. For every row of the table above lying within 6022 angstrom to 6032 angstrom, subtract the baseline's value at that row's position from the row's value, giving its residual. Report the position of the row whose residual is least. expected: 6023.06 angstrom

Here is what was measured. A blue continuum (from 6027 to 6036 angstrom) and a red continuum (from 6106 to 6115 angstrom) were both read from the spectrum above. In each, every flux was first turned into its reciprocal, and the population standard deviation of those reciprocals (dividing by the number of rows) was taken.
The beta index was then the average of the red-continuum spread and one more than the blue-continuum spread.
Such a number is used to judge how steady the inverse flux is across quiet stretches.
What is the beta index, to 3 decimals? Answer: 0.508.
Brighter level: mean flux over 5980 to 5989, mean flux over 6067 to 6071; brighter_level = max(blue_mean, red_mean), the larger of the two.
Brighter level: 2.72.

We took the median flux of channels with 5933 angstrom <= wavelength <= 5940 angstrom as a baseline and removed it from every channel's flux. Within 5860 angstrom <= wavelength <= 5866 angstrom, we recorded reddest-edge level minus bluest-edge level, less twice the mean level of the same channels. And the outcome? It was 0.11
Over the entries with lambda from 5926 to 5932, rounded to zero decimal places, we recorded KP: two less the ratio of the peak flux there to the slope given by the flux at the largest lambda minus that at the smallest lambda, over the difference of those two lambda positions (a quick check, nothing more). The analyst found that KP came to -535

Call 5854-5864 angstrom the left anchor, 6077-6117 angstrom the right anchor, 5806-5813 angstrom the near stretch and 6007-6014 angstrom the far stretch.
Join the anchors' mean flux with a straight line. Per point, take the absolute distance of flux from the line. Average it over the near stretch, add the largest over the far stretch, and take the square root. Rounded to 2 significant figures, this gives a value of 0.53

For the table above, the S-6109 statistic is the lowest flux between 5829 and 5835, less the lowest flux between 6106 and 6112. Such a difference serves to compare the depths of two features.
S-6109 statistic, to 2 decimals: 0.25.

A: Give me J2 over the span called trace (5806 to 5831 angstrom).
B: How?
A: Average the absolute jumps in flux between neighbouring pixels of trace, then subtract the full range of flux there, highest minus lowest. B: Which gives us -0.25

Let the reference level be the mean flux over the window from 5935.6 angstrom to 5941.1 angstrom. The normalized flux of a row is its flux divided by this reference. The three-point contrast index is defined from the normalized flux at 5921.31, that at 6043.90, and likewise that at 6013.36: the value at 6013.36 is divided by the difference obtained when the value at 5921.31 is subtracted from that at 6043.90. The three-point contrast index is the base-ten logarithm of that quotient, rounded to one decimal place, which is 1.0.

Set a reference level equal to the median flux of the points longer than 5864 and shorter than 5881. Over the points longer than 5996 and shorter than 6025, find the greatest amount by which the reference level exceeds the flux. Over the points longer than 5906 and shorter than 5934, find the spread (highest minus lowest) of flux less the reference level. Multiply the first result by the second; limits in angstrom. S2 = 0.09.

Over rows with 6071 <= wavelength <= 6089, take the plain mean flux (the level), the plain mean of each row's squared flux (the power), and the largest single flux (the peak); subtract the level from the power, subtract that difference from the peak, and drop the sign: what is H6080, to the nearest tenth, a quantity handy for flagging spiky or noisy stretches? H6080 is 1.4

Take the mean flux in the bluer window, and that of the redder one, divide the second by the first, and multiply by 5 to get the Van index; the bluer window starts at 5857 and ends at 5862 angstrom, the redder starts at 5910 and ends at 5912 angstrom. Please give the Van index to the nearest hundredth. 5.20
